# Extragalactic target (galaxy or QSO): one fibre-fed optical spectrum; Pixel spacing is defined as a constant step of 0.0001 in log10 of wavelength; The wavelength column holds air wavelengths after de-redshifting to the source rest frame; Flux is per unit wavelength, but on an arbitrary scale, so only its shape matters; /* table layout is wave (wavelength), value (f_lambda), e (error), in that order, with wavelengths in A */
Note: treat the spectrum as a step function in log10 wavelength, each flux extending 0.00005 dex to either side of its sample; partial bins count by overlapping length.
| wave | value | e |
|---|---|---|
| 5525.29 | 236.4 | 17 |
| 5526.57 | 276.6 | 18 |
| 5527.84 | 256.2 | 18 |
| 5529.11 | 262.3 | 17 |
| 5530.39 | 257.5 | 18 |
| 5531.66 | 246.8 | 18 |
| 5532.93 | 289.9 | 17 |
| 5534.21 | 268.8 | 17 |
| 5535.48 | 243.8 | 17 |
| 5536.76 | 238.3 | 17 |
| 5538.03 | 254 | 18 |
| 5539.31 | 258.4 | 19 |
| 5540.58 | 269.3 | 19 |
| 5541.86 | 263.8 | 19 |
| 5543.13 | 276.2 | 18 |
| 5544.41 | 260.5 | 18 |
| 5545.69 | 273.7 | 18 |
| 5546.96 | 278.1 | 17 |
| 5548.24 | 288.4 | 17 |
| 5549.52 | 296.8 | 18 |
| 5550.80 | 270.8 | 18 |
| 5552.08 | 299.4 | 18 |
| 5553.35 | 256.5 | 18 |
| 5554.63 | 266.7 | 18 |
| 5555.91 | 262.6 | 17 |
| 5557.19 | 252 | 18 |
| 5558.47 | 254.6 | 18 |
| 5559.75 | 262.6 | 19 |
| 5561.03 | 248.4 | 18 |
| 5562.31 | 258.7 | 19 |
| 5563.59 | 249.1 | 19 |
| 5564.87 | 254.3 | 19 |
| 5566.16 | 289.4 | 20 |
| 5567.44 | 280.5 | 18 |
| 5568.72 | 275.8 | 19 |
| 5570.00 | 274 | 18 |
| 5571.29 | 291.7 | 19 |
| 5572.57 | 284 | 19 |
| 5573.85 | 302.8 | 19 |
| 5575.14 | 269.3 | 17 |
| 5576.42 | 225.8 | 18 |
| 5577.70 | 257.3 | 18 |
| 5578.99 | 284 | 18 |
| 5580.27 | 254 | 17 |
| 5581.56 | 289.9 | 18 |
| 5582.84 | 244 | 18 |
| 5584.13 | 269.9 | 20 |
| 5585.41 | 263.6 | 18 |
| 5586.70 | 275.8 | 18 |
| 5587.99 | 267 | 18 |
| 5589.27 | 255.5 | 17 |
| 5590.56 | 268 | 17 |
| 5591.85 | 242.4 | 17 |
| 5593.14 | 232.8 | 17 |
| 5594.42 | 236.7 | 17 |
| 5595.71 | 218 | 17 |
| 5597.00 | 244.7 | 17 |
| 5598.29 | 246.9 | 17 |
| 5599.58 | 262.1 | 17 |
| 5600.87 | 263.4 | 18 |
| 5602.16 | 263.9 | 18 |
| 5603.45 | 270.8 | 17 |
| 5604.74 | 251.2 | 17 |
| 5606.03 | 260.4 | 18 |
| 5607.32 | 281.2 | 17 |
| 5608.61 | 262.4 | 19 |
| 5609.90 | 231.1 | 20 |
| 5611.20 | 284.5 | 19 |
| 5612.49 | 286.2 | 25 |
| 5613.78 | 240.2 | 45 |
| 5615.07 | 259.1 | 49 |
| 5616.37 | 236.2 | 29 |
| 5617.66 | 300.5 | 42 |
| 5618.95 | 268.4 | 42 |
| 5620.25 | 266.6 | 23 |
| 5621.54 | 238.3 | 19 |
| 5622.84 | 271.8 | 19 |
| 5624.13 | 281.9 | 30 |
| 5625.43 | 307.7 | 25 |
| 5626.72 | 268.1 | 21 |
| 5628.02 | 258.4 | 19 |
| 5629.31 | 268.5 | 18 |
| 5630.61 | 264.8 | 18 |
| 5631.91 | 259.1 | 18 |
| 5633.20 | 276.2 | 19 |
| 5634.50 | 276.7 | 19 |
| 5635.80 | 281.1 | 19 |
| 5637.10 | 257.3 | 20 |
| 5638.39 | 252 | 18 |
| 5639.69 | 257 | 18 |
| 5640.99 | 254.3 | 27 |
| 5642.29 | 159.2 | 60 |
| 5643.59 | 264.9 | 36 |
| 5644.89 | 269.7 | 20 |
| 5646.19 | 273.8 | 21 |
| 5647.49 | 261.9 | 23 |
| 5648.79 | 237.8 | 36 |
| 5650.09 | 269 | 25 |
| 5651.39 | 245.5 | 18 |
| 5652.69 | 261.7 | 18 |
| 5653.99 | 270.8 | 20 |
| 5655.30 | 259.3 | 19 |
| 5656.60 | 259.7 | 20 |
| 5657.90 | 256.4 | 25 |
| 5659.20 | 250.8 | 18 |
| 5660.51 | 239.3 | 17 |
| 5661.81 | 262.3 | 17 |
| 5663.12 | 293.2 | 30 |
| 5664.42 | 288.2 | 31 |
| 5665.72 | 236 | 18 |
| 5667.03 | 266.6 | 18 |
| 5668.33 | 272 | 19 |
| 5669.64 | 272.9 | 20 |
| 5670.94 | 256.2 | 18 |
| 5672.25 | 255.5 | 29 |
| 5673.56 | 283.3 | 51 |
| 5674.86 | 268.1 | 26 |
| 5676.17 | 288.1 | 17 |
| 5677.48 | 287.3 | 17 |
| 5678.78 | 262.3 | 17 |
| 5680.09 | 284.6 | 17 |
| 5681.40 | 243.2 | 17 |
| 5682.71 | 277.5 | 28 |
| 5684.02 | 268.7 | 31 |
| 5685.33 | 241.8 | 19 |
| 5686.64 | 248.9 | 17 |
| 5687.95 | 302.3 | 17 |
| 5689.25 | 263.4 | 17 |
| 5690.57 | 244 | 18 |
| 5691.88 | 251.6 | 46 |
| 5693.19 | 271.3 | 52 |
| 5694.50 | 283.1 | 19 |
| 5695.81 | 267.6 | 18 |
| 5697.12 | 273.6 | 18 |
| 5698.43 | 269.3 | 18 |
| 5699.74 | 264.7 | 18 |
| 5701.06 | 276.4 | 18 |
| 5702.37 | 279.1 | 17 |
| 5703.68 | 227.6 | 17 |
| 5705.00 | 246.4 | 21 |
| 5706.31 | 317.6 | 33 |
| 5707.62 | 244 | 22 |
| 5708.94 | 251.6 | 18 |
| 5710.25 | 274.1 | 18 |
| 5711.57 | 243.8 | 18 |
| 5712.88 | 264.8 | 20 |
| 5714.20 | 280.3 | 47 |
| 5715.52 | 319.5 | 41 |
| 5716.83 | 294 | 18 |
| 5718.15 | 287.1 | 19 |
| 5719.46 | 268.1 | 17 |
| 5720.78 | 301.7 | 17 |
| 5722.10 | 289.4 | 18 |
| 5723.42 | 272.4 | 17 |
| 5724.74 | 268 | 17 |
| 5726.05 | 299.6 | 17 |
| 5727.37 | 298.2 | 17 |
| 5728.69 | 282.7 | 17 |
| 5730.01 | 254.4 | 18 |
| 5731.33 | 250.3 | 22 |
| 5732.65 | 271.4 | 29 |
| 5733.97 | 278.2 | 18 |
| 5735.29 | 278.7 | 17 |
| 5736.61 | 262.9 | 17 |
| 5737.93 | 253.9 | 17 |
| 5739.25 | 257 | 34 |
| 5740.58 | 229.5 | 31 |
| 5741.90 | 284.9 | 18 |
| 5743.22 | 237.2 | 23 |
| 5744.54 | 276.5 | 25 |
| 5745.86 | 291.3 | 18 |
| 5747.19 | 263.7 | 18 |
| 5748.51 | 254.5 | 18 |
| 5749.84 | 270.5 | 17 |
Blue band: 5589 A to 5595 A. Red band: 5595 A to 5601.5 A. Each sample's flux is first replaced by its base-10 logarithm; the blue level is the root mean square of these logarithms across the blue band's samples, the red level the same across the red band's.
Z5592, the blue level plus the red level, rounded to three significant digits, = 4.78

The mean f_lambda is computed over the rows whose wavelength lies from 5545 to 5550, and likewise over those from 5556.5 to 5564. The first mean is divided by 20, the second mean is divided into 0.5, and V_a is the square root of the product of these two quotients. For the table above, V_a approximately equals 0.167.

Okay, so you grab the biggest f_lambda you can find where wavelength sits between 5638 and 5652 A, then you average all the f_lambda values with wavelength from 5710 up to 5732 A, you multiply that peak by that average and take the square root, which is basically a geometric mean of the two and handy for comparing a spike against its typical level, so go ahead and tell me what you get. 277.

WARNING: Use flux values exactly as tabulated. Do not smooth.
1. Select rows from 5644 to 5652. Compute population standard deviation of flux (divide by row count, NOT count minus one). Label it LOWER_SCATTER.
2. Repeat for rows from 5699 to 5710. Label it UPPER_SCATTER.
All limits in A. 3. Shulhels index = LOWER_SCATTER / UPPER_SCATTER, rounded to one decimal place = 0.5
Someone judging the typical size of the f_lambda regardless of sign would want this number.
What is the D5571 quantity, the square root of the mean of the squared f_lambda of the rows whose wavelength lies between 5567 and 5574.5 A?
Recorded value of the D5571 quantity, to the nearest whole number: 285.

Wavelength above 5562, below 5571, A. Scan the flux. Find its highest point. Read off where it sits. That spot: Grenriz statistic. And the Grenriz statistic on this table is 5566.16 A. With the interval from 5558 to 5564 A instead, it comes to 5559.75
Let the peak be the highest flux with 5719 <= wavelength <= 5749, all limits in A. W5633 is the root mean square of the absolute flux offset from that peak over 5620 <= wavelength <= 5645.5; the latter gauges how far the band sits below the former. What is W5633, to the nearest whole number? 48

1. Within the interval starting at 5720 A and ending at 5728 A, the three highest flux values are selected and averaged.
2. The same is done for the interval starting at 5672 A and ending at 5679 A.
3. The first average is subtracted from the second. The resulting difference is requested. -13.6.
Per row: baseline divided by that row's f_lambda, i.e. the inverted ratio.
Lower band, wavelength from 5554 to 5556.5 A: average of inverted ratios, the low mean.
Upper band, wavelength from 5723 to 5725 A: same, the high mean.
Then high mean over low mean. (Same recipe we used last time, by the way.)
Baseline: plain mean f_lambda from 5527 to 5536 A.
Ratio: 0.98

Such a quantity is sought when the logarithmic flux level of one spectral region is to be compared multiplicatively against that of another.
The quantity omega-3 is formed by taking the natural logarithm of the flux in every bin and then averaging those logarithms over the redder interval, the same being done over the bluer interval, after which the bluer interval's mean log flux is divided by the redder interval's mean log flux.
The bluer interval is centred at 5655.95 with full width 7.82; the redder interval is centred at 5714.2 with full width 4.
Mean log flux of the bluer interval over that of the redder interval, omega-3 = 0.98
